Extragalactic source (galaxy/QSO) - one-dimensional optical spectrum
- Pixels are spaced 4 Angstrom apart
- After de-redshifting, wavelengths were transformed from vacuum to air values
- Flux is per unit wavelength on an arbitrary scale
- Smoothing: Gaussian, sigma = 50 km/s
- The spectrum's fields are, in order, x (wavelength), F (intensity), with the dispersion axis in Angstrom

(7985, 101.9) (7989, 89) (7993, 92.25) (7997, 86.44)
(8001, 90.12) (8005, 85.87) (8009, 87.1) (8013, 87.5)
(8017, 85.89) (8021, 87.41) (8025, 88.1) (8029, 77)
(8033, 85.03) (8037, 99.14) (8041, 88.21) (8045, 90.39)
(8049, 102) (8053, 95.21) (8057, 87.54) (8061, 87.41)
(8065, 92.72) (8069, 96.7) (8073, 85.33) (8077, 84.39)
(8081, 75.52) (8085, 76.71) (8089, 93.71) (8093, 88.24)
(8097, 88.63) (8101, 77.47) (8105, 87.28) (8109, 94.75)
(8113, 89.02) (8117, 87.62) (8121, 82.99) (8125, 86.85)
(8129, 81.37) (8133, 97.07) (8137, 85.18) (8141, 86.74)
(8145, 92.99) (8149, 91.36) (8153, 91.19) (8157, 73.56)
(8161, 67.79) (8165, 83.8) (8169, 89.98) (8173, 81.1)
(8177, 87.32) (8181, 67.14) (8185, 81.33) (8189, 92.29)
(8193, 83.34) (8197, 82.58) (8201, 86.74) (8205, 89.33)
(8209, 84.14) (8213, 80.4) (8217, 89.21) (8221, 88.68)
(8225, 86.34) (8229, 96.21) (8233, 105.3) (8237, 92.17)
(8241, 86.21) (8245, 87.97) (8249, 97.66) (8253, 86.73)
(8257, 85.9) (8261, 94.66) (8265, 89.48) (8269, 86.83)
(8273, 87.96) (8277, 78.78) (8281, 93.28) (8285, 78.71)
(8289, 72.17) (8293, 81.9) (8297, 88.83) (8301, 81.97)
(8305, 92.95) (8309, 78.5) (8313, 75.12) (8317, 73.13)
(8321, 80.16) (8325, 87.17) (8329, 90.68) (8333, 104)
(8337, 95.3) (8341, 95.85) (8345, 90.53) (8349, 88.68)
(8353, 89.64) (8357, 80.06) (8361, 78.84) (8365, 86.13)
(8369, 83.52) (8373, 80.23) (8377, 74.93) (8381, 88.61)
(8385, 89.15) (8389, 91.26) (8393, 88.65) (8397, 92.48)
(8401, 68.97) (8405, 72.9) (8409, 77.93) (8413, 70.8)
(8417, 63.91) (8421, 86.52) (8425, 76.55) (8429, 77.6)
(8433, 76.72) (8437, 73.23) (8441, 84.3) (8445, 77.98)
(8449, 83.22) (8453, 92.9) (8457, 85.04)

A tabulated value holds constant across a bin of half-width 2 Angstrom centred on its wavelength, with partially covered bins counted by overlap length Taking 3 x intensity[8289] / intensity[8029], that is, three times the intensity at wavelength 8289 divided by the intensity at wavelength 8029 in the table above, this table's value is 2.81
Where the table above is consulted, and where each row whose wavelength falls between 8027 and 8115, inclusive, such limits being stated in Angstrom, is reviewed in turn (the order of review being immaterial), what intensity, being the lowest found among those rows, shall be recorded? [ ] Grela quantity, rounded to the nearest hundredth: 75.52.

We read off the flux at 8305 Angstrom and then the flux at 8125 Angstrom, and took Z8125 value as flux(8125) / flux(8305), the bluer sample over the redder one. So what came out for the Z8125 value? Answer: 0.93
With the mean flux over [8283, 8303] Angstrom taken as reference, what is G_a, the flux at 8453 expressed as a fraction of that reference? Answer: 1.15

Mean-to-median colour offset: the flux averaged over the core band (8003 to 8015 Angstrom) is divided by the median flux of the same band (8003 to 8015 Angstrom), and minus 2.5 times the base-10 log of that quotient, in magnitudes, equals 0.003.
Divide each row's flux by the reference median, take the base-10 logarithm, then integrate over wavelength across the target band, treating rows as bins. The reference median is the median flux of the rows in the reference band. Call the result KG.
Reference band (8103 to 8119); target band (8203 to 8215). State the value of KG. -0.2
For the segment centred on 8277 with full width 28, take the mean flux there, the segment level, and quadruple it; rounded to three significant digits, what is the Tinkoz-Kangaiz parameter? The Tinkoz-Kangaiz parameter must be 336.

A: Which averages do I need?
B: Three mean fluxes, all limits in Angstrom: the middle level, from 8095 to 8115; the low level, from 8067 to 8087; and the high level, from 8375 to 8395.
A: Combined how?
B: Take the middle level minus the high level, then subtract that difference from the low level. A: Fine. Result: 83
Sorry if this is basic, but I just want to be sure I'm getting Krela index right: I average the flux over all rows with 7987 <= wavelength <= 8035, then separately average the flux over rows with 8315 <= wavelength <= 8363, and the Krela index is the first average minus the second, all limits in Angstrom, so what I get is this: -1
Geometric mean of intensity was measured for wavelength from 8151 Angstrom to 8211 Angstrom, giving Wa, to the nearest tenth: 82.4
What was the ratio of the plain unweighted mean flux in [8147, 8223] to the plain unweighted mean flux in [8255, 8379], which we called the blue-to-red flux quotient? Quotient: 0.98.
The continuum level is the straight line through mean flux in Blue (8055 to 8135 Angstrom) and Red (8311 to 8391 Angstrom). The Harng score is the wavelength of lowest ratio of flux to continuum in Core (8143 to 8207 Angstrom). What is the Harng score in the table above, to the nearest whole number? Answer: 8181 Angstrom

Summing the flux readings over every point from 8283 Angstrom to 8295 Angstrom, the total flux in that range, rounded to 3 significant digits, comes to 233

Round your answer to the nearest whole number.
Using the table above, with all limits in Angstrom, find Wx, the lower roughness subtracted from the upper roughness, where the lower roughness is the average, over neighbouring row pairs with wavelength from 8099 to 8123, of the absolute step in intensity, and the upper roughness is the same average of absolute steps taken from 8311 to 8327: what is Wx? 0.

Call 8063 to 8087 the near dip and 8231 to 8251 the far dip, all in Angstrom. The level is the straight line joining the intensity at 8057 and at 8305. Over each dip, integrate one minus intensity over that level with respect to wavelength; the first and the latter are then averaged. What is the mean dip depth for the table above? 0.11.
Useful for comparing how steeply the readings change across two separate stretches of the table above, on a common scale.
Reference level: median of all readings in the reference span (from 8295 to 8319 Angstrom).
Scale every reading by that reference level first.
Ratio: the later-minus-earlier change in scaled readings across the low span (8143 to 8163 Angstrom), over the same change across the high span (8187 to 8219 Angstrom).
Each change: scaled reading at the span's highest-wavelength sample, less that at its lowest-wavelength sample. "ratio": 8.2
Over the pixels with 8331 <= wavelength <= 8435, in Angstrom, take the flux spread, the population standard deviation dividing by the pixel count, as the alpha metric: 9.2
